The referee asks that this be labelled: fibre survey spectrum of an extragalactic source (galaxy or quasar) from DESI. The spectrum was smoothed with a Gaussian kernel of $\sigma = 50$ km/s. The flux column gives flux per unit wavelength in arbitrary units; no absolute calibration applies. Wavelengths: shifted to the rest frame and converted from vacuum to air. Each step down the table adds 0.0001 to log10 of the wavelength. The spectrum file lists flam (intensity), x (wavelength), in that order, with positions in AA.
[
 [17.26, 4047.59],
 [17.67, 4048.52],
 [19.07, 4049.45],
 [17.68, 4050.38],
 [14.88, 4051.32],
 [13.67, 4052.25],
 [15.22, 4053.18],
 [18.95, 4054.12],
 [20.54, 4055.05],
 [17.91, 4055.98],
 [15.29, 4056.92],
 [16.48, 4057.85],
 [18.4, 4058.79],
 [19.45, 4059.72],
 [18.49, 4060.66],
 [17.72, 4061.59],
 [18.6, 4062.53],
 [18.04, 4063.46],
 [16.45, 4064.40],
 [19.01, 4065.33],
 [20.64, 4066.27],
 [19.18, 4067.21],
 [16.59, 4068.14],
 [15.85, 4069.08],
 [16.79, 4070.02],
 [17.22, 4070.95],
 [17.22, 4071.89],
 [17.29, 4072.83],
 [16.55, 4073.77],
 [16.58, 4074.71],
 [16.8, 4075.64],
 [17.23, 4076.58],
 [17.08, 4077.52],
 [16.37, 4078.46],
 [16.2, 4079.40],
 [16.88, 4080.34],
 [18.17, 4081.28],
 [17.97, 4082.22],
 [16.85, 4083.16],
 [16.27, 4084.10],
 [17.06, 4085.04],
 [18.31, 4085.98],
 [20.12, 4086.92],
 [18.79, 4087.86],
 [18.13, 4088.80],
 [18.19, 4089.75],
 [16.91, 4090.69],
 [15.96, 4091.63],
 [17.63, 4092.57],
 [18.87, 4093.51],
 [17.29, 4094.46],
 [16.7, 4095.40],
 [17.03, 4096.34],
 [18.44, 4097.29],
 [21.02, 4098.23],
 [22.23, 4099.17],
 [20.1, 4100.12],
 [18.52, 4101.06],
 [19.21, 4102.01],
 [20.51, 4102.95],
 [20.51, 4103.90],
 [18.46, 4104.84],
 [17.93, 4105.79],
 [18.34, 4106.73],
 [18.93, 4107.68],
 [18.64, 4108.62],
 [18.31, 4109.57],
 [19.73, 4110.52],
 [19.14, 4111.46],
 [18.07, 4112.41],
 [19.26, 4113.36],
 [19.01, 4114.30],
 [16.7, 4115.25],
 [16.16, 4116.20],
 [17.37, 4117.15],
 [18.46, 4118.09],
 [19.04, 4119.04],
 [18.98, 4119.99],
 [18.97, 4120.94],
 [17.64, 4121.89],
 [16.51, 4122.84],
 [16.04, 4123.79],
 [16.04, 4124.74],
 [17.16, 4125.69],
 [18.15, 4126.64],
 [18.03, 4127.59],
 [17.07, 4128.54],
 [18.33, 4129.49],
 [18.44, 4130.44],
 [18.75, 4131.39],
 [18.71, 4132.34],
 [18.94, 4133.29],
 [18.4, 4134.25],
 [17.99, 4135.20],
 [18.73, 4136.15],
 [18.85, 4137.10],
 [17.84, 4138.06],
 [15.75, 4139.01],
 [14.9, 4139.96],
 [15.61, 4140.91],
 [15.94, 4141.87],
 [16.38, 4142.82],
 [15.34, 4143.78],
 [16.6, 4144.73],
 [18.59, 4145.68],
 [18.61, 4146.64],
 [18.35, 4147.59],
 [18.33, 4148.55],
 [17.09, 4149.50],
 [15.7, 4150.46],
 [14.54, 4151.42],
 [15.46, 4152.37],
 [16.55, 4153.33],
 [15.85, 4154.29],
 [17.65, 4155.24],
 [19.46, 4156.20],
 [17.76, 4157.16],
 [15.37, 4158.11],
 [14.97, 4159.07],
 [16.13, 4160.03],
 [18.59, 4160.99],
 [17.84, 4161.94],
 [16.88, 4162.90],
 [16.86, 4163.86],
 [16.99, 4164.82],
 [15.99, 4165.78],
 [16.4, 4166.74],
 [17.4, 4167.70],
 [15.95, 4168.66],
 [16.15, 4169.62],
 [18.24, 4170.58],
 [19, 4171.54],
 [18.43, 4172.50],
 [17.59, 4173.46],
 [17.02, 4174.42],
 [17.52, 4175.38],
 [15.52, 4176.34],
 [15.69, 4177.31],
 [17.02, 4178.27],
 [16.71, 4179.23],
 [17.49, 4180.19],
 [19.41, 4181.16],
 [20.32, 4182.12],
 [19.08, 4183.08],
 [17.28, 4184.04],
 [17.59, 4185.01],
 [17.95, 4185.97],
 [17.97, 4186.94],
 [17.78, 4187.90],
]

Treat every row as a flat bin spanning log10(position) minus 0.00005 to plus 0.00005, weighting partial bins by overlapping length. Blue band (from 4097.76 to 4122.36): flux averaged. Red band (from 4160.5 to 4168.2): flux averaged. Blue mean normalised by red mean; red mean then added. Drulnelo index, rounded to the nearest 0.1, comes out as 18.2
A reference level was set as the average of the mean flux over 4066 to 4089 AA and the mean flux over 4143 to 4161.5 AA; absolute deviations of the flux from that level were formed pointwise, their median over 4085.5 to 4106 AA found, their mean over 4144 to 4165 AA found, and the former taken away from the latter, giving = -0.2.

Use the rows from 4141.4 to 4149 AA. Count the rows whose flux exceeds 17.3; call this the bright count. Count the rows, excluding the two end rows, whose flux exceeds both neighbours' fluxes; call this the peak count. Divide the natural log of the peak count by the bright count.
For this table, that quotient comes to 0.17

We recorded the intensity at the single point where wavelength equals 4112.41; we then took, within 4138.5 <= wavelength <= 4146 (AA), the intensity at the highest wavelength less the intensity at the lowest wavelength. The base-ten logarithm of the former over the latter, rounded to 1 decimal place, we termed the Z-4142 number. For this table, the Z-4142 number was 0.8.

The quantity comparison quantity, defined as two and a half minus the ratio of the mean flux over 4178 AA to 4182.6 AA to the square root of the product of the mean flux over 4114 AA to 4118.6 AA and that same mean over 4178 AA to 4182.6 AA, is 1.48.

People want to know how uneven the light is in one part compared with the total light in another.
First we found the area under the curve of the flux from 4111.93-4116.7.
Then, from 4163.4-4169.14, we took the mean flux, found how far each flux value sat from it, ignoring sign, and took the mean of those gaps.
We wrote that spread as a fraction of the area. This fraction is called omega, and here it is 0.0057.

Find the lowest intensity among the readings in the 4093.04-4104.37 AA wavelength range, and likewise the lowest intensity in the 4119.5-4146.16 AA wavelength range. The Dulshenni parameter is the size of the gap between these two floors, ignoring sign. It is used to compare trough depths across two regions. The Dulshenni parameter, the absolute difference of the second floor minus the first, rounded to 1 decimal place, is 1.8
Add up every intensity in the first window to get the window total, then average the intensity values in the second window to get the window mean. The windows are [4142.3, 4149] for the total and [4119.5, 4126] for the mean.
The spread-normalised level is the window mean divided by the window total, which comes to 0.142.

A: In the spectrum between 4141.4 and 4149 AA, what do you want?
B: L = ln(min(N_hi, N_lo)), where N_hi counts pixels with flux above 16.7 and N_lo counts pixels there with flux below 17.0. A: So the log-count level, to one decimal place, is 1.4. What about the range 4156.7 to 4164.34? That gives 1.6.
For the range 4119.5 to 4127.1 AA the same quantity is 1.1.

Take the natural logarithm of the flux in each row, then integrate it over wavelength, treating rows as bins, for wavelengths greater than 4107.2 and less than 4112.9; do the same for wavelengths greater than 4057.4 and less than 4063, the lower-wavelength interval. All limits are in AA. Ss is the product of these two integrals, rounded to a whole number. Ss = 271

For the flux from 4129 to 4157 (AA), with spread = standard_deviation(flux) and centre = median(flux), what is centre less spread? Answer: 16.4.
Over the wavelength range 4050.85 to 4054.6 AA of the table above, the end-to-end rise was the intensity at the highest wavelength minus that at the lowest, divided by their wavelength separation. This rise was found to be 1.5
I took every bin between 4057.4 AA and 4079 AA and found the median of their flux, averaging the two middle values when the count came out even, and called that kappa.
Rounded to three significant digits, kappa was 17.2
